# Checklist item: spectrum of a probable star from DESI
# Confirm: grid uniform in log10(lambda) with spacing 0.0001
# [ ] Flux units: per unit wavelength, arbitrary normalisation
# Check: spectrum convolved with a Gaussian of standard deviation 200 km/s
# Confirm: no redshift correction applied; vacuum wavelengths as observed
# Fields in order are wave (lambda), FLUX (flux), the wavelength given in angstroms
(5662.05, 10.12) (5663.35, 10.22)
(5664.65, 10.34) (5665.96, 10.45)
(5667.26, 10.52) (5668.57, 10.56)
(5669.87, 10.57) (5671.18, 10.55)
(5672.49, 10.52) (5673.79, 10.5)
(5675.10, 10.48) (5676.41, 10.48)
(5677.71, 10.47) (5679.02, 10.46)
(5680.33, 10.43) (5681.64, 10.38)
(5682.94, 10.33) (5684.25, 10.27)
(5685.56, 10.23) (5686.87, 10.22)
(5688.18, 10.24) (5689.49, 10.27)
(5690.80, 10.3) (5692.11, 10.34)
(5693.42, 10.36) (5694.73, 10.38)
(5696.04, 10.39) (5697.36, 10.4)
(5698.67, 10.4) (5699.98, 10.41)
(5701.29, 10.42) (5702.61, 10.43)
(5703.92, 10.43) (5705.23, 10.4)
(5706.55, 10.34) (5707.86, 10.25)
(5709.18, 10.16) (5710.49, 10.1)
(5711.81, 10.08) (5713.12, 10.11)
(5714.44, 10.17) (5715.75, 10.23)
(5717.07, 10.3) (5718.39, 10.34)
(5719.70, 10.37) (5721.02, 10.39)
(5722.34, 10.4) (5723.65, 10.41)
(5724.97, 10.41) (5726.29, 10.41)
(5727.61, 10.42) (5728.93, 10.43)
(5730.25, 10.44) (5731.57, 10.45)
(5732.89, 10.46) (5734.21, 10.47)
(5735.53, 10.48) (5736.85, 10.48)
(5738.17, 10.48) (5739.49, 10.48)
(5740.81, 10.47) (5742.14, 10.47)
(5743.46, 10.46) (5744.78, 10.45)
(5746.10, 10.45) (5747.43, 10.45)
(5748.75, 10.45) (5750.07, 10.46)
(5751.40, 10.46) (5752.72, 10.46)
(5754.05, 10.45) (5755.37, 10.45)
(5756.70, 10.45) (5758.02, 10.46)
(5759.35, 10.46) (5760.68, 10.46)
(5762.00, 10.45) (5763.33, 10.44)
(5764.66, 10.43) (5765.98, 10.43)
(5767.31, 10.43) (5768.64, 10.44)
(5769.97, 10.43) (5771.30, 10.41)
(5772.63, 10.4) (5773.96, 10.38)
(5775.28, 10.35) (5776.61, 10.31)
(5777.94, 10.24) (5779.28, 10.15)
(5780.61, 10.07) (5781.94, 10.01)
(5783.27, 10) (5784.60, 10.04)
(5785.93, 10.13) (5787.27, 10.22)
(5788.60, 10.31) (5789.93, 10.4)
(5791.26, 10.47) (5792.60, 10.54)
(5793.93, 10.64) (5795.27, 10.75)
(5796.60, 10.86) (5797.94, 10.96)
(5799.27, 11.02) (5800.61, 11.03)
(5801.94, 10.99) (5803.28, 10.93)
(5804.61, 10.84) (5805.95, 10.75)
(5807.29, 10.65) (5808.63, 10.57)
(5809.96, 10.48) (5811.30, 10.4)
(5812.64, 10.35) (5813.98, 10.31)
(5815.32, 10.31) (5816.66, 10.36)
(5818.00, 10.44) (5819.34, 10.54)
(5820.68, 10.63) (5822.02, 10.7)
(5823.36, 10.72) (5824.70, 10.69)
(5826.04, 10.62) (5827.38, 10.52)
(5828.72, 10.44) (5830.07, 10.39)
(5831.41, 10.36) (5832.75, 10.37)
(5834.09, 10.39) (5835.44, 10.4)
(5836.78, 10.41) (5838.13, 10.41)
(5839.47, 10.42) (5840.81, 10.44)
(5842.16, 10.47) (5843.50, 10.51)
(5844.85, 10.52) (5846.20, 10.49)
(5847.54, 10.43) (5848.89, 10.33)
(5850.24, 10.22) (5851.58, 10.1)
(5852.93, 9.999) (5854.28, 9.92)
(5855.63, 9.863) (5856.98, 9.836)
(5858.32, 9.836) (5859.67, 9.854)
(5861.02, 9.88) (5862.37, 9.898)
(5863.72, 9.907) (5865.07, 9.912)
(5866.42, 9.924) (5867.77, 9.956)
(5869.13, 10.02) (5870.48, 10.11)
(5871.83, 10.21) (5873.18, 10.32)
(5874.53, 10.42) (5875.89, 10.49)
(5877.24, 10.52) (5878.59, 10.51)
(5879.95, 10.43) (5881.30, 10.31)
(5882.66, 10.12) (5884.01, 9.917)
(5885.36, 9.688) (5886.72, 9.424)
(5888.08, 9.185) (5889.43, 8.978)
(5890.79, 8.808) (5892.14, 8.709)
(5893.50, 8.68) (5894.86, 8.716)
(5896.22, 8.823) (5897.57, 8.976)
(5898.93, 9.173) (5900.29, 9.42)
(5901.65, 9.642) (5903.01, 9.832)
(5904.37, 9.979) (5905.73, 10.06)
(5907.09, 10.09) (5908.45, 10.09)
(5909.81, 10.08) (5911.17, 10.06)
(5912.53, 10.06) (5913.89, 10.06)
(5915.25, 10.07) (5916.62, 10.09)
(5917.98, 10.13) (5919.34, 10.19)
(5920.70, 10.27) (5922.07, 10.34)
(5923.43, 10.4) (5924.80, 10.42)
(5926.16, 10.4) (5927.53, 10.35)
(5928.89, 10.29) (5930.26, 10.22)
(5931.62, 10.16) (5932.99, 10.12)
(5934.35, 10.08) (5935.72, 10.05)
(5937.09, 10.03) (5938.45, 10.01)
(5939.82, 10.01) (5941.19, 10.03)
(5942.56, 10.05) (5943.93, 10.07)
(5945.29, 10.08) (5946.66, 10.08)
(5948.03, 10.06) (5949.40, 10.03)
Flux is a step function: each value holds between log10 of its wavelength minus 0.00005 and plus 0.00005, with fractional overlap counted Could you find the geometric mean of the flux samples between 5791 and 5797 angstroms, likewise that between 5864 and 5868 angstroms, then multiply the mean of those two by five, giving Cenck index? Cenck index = 51.5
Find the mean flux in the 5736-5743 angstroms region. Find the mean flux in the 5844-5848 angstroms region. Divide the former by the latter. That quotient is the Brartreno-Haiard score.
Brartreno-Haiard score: 1.000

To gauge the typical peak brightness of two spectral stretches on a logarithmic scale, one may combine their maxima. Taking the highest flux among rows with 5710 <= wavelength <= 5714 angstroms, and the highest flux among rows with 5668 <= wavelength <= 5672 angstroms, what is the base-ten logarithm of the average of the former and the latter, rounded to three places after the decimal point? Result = 1.015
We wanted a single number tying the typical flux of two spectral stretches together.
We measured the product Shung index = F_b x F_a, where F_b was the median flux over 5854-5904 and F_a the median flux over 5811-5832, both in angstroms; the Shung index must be 103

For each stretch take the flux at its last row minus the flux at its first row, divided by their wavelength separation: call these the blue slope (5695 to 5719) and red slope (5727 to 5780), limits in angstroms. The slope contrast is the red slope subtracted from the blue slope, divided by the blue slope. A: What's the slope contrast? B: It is -1.3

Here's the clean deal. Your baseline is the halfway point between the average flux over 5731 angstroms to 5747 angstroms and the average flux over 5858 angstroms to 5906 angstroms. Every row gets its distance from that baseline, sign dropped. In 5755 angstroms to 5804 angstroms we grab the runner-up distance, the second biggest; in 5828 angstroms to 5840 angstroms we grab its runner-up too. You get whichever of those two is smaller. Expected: 0.32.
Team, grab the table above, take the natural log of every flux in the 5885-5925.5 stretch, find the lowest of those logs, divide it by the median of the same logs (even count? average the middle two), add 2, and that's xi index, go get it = 2.94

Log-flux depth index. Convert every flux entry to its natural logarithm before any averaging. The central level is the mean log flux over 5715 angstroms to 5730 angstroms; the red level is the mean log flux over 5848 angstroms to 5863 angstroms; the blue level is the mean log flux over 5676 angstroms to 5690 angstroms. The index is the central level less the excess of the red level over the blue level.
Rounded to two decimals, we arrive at 2.38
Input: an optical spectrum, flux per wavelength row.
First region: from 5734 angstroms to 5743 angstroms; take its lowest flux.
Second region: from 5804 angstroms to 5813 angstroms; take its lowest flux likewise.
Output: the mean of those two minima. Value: 10.4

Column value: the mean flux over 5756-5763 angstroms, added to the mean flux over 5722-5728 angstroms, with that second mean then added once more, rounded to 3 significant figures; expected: 31.3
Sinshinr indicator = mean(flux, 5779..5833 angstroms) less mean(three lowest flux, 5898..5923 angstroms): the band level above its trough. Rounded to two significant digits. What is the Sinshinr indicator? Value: 1.1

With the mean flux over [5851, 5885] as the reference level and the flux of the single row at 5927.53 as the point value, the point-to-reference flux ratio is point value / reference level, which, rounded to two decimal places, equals 1.03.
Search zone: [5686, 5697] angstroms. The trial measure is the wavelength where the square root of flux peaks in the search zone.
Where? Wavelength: 5696.04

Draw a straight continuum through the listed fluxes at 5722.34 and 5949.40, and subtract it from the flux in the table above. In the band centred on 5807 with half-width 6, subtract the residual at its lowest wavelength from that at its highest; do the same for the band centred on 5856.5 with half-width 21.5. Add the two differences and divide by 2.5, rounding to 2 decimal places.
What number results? -0.17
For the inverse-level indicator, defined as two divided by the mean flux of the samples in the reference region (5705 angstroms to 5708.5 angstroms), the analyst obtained 0.194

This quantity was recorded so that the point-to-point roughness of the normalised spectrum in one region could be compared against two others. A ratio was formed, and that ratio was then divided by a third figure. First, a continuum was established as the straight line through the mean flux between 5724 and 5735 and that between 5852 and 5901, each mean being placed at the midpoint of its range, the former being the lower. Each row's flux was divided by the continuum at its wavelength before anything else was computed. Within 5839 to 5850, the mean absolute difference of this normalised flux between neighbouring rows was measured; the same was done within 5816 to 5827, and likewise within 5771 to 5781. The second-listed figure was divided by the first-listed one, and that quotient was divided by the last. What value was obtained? 386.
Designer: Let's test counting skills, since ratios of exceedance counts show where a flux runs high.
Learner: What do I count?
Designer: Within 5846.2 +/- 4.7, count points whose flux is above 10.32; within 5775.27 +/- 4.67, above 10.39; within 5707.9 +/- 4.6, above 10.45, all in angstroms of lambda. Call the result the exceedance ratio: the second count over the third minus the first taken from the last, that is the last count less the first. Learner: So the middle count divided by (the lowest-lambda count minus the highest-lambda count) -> -0.33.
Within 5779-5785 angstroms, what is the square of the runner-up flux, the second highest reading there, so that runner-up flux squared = 101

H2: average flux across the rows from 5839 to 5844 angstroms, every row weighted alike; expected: 10.5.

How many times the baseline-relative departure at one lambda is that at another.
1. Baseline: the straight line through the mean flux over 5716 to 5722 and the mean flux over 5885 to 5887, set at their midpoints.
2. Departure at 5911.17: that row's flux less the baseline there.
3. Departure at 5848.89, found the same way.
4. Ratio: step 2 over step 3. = 1.0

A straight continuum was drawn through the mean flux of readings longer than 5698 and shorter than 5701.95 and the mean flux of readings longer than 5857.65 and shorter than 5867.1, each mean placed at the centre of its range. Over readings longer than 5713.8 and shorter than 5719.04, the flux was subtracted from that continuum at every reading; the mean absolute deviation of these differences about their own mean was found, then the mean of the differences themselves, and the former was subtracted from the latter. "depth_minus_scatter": 0.0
